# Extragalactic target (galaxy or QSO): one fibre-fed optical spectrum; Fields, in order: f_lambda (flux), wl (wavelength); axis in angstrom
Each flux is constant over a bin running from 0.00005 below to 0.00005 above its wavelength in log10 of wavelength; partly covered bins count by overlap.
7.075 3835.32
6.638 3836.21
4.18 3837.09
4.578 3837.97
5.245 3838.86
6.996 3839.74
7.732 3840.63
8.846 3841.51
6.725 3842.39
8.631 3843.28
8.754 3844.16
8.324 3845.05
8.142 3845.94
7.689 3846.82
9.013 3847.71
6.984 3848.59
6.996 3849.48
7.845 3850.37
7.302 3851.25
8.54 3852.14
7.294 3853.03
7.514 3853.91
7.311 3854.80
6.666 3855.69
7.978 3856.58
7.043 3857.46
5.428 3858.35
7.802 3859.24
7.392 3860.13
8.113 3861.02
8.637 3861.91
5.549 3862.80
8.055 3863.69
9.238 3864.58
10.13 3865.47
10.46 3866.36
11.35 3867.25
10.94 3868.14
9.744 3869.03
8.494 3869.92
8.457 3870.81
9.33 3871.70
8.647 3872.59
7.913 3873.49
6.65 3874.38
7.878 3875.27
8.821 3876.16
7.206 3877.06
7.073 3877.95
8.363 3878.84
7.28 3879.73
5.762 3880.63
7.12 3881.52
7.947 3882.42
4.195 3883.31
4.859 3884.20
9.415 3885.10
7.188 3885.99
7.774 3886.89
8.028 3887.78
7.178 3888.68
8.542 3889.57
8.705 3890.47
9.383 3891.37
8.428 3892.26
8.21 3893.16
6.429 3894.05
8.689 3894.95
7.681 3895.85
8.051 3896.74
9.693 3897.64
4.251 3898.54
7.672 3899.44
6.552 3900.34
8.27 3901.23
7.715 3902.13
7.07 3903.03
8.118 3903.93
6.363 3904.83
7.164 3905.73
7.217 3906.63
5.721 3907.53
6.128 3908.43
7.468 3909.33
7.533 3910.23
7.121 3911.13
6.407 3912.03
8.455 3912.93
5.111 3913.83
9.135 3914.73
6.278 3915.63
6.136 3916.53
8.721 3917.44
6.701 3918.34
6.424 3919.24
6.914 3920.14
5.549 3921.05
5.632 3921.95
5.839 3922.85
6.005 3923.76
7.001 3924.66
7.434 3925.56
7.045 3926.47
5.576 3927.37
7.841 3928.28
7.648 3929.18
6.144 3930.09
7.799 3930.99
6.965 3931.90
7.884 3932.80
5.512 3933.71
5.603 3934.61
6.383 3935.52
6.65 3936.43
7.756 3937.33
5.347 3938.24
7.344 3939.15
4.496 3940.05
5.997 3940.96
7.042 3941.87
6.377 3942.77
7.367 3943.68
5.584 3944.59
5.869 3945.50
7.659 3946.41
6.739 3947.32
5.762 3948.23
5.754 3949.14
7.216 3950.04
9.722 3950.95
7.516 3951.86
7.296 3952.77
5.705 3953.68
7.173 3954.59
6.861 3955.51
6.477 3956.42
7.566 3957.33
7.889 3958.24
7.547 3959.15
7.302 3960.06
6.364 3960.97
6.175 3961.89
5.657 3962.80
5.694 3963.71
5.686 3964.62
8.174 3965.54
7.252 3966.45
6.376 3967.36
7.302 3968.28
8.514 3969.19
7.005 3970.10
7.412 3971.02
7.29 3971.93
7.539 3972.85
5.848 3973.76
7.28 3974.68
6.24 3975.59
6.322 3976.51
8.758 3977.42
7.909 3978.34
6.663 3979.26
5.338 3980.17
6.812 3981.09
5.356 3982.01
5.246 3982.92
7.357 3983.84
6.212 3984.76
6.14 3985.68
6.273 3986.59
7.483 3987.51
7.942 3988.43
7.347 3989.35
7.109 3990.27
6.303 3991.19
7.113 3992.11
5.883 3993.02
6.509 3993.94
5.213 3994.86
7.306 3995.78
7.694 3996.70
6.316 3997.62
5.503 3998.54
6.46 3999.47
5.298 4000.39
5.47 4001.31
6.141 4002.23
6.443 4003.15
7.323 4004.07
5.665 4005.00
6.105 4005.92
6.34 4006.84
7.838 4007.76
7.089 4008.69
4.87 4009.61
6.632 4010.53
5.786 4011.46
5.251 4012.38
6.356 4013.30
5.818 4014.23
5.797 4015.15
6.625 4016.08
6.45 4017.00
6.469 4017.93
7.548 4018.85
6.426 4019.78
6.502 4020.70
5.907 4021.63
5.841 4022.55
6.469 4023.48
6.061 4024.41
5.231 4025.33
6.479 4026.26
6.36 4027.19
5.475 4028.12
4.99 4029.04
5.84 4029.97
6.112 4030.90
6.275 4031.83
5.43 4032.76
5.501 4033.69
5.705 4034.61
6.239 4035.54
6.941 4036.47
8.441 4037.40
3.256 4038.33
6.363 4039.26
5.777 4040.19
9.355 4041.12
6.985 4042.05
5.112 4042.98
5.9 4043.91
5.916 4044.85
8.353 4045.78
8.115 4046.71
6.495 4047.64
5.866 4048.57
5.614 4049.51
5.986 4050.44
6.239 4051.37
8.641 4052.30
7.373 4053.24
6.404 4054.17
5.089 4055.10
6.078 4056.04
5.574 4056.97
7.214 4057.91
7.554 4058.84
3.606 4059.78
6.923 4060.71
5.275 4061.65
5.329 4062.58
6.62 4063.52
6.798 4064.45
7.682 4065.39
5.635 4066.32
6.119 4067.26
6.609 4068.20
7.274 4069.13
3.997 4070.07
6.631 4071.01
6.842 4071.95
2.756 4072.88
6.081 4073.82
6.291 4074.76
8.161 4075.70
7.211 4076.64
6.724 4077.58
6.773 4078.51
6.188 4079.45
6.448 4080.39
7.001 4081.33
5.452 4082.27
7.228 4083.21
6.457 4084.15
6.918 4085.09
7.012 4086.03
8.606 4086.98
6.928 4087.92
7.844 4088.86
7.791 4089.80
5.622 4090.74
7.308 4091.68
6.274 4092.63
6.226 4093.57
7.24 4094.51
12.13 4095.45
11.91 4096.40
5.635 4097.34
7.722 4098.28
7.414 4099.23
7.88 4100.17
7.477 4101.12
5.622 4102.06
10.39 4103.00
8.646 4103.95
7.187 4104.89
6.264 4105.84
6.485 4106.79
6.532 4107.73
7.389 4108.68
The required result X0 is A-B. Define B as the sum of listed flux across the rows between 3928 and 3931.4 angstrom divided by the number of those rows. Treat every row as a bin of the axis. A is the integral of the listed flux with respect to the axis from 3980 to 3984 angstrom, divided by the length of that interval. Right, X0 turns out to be -1.4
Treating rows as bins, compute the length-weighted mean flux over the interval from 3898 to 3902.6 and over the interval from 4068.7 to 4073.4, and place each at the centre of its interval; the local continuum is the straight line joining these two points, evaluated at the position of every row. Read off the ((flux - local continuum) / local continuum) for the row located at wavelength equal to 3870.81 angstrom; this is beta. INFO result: 0.18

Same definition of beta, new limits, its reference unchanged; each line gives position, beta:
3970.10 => 0.10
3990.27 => 0.15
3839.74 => -0.06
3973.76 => -0.07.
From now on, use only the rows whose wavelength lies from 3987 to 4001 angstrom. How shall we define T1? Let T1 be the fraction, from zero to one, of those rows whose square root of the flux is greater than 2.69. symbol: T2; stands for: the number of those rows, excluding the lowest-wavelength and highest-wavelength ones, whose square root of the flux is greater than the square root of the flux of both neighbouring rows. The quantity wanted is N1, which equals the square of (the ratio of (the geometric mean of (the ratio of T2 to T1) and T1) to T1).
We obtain 45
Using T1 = 0.33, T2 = 5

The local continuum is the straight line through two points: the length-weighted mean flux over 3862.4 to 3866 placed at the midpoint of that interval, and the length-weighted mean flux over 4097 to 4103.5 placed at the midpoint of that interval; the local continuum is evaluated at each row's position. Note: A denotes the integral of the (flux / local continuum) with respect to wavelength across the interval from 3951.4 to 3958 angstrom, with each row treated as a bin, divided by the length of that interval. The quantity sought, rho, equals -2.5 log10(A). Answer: 0.151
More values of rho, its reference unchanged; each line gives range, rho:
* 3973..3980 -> 0.141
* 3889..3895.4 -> -0.012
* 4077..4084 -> 0.154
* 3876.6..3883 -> 0.153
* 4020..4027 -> 0.263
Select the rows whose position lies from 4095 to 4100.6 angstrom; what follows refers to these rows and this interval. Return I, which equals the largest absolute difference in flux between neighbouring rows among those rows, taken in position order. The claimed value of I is 6.3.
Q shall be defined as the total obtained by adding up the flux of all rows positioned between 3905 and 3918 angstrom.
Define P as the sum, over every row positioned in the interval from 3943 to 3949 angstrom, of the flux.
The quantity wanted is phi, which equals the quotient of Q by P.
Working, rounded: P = 39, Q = 99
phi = 2.5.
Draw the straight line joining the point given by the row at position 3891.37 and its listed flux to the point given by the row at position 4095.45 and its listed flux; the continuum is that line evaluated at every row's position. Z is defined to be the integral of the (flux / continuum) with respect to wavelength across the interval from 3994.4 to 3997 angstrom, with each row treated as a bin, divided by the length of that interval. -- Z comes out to 0.62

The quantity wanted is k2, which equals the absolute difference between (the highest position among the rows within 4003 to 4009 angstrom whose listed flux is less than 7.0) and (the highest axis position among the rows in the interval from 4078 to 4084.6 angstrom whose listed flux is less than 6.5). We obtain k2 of 77.3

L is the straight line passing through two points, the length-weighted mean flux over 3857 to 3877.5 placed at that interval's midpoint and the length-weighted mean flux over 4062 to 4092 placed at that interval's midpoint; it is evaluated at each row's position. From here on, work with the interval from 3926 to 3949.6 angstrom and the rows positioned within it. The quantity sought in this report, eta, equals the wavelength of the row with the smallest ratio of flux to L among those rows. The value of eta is 3940.05 angstrom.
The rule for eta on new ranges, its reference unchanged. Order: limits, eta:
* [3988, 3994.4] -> 3993.02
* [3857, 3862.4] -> 3858.35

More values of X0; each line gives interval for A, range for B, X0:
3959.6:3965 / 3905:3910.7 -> -0.7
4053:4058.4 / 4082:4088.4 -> -0.7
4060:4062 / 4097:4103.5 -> -1.6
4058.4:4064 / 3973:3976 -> -0.6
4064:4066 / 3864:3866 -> -2.6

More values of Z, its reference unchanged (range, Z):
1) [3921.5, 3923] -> 0.58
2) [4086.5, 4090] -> 0.65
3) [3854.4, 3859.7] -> 0.79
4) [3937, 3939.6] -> 0.68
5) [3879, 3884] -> 0.70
